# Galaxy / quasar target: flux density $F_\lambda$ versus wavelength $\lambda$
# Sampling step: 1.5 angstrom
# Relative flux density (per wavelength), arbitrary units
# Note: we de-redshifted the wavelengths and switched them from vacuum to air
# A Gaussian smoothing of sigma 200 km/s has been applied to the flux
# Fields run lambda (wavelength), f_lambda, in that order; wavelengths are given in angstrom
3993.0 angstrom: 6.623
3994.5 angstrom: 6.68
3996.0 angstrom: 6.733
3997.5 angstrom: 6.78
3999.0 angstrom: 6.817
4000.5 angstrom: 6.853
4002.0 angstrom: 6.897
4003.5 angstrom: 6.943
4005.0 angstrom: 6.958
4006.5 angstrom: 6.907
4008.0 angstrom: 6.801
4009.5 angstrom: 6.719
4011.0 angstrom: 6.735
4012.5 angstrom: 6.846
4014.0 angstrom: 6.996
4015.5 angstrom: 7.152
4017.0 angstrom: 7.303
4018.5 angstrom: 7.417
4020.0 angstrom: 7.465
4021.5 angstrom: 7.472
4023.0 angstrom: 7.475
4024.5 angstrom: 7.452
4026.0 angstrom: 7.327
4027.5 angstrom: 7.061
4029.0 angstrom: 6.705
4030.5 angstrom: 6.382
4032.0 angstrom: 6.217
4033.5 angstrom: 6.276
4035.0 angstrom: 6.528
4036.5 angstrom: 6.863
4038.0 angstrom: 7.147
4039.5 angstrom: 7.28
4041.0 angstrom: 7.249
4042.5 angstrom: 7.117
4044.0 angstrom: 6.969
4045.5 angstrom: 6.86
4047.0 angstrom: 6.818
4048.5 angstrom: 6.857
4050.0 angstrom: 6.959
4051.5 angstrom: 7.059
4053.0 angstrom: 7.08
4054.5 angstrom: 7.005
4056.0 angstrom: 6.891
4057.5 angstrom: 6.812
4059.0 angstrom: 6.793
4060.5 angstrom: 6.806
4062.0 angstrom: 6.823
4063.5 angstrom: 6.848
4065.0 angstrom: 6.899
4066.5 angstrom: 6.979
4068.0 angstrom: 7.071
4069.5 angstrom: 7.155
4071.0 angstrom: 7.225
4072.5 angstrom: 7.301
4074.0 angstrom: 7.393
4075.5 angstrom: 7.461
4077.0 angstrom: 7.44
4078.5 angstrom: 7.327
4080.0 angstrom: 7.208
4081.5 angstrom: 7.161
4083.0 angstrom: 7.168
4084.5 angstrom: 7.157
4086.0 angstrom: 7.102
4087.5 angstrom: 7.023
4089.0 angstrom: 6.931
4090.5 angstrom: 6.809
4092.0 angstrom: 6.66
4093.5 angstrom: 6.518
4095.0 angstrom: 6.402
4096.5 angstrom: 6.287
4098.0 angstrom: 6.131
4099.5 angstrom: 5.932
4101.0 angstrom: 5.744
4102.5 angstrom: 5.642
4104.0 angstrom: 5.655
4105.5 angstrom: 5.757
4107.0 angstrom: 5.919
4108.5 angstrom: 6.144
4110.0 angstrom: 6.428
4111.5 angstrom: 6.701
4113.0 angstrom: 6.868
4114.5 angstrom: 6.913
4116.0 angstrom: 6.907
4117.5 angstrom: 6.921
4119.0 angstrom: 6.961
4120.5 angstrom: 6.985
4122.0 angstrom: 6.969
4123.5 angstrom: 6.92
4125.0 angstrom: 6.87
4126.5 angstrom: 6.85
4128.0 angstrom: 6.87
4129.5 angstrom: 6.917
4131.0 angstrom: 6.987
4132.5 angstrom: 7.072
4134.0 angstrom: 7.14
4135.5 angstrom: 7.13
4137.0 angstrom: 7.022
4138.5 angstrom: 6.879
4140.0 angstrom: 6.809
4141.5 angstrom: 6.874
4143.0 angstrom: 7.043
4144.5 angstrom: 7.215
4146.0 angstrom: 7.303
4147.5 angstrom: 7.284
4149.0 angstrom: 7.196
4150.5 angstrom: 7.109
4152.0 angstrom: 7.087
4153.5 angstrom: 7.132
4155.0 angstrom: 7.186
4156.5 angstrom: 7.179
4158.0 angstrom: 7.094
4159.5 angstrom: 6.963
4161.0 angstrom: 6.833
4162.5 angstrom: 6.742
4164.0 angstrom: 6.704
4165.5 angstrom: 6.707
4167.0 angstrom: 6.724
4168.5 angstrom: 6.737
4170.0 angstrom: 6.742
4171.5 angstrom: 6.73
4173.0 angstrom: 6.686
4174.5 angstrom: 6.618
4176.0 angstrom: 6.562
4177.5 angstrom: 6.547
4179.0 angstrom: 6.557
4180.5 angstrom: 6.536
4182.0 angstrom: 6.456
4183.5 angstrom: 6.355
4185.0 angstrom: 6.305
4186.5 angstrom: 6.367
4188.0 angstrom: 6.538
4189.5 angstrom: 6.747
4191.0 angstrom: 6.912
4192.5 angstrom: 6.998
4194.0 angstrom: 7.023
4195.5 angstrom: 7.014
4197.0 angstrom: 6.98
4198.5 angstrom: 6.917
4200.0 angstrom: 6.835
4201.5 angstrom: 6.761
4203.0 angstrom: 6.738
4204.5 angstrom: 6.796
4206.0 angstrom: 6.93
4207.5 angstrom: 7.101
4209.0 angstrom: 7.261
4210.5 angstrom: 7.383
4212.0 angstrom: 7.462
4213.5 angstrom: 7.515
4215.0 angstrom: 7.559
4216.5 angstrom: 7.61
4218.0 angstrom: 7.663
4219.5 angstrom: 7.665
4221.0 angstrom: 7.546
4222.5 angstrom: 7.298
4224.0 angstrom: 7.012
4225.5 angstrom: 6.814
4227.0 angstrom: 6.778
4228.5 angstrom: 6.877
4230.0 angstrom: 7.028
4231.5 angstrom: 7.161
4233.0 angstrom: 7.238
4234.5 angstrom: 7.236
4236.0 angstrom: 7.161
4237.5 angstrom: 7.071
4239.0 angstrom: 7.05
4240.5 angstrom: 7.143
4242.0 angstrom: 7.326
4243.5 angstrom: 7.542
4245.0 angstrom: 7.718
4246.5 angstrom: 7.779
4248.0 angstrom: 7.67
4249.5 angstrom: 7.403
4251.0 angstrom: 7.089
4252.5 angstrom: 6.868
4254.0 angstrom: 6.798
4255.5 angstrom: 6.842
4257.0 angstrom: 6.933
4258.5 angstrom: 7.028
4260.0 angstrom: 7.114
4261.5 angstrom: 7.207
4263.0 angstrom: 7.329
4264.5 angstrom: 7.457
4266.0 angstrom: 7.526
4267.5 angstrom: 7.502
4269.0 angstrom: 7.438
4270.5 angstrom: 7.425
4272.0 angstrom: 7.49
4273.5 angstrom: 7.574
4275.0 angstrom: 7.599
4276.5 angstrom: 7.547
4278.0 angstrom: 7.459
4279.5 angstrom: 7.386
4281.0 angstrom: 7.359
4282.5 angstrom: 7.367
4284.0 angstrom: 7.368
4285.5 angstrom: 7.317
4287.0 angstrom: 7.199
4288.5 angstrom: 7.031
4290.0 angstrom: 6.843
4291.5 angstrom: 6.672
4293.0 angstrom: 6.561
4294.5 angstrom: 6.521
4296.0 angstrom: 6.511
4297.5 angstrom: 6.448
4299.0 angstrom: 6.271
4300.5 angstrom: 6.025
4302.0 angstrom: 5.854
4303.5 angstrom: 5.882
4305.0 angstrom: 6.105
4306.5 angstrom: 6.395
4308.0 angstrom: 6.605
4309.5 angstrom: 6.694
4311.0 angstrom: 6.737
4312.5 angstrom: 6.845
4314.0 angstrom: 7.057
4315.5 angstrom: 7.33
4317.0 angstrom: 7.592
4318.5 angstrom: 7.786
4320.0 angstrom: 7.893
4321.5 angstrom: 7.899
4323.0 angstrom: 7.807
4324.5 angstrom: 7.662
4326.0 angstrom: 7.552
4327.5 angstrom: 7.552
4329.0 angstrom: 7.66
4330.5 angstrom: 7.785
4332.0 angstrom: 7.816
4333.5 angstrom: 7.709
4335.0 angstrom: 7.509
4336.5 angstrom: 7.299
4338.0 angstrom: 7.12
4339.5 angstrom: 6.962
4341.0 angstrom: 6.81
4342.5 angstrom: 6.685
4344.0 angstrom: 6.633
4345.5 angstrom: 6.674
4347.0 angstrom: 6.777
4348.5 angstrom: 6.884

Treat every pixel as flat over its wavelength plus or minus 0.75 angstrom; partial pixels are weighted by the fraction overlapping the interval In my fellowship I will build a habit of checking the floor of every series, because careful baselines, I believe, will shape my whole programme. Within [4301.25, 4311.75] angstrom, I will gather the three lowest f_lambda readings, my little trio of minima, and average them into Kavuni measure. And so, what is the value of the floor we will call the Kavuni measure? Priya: 5.9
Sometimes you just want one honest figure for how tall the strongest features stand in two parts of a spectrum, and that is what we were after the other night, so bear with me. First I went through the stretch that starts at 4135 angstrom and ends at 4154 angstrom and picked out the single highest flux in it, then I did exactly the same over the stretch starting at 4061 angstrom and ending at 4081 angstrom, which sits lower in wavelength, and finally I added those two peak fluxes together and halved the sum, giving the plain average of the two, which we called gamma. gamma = 7.38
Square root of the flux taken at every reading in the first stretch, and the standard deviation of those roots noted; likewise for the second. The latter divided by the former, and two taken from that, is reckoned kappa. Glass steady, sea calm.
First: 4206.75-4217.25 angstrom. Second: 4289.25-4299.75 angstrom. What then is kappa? -0.95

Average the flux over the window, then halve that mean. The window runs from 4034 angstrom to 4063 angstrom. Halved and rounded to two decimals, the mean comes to 3.47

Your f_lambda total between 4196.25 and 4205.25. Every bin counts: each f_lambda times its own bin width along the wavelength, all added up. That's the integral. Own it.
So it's 61.5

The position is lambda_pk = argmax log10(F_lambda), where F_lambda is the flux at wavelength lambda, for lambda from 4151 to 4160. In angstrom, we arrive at 4155.0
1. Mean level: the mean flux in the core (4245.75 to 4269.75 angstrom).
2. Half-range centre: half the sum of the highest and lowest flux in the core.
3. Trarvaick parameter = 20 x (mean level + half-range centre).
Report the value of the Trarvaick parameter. 291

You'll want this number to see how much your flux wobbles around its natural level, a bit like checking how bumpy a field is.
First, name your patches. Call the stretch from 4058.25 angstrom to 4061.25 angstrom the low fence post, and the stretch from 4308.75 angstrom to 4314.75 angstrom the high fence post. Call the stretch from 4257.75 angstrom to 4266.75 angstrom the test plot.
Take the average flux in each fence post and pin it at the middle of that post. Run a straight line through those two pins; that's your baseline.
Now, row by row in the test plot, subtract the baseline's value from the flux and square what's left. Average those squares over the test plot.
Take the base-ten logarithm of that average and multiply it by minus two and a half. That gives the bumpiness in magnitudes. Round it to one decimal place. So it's 1.6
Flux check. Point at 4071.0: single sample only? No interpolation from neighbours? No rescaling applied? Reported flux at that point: 7.225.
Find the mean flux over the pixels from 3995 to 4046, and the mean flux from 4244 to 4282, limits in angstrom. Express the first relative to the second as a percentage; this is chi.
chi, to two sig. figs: 95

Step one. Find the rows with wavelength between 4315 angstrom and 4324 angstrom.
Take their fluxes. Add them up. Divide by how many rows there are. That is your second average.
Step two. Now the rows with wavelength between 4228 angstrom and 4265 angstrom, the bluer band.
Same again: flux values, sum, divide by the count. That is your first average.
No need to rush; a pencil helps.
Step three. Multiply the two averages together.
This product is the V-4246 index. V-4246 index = 56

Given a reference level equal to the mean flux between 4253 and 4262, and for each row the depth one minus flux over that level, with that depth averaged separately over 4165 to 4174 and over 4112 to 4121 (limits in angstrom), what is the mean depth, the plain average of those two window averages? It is 0.023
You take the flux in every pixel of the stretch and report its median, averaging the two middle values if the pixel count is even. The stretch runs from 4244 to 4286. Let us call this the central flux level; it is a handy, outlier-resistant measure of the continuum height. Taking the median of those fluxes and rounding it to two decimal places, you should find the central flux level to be 7.39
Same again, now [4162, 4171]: 6.73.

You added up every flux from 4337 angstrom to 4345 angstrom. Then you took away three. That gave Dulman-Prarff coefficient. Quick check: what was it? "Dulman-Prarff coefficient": 31.2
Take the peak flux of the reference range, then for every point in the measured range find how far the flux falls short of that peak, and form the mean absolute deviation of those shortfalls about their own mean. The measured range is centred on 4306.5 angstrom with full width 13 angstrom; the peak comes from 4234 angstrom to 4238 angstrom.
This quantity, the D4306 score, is 0.34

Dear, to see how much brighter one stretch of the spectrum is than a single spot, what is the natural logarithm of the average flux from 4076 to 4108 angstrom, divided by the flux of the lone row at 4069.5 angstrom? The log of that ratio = -0.085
